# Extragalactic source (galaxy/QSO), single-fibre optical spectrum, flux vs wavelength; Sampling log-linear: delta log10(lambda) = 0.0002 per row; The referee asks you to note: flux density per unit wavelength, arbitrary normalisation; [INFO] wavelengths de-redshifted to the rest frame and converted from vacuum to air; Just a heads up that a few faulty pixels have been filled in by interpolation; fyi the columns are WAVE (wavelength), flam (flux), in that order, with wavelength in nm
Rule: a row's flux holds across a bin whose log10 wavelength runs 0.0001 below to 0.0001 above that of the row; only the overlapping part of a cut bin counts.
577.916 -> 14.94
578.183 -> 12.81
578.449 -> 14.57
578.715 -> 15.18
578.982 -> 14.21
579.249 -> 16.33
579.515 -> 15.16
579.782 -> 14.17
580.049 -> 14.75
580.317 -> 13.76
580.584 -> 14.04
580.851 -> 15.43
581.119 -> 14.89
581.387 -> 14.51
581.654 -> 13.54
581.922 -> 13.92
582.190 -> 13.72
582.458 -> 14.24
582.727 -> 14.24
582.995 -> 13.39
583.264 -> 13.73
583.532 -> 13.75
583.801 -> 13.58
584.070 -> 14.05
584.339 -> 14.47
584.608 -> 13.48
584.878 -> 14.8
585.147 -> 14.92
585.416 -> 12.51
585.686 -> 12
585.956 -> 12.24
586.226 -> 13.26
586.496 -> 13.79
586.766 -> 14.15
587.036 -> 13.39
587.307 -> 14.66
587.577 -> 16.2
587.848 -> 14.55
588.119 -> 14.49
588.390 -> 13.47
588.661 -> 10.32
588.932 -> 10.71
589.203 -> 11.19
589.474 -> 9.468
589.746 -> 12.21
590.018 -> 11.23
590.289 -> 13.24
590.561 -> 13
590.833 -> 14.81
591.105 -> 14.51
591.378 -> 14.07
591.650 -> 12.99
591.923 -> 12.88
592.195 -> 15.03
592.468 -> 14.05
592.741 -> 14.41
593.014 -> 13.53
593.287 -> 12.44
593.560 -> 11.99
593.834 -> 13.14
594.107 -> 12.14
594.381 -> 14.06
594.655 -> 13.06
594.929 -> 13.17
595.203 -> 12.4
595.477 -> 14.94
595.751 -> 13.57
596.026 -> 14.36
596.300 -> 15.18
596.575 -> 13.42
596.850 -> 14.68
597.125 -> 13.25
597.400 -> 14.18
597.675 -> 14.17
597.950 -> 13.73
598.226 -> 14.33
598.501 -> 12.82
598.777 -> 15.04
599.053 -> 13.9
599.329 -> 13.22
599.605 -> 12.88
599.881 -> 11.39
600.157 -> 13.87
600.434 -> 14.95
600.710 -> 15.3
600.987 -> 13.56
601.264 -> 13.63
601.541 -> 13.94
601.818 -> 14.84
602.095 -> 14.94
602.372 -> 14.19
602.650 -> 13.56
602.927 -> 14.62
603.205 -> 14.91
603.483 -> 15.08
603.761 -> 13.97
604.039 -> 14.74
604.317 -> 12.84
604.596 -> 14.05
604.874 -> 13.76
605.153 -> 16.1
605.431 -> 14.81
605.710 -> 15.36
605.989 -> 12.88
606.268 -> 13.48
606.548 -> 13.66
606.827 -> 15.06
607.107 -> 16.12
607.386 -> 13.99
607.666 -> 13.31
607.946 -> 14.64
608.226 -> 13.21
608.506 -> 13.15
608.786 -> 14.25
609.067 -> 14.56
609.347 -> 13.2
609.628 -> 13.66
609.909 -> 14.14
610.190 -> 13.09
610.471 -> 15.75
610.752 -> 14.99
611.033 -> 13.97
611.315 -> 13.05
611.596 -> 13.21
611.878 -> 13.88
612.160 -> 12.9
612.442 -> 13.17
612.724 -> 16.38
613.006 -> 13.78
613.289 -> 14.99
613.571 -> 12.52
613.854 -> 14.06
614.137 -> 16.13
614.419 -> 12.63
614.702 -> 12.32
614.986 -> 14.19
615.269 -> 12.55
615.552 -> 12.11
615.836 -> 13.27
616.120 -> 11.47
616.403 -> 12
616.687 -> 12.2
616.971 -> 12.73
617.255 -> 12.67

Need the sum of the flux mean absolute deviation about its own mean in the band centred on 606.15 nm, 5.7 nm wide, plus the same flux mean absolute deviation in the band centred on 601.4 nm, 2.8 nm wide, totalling 1.4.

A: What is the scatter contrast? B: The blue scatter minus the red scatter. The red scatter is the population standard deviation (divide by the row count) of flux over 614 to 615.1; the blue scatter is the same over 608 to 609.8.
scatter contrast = -1.0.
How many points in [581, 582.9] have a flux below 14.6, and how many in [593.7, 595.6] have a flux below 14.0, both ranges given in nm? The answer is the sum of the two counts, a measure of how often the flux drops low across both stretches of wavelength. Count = 11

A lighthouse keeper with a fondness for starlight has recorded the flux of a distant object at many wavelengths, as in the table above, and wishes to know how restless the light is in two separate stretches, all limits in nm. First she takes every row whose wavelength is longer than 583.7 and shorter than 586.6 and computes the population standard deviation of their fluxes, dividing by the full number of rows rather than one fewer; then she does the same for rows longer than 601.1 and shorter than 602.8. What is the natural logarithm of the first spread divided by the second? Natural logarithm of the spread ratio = 0.6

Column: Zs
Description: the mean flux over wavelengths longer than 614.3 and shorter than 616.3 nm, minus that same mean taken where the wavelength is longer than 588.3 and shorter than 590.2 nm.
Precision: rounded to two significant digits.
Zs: 1.4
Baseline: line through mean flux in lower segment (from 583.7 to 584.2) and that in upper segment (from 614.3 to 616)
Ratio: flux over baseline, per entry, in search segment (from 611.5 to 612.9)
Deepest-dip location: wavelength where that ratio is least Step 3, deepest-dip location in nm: 612.160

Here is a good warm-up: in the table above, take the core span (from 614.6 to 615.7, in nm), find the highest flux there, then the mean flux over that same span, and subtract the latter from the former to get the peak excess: 1.4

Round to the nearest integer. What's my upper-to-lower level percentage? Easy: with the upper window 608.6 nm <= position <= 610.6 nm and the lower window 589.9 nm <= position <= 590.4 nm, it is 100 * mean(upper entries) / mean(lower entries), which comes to 115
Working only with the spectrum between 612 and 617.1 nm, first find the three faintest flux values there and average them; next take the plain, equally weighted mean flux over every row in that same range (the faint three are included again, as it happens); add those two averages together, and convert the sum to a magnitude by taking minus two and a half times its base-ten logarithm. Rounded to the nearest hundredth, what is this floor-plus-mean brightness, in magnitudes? -3.50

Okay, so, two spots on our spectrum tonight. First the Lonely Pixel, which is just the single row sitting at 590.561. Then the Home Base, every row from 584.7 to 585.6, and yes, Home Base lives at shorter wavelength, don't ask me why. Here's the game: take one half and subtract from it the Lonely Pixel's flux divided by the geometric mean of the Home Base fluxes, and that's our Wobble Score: -0.43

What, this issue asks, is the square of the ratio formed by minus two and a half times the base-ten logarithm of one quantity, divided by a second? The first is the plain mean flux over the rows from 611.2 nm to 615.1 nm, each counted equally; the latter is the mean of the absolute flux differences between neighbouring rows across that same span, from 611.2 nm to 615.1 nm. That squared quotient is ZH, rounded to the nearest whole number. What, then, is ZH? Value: 3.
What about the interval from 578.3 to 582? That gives 11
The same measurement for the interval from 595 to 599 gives 6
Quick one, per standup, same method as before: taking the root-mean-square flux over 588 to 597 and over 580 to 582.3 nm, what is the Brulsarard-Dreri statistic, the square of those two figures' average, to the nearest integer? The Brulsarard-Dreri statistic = 189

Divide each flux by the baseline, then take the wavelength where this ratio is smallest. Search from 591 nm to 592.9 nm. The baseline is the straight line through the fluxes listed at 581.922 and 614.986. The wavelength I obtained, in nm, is 591.923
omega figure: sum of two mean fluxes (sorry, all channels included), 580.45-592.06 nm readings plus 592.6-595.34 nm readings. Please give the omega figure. 26.5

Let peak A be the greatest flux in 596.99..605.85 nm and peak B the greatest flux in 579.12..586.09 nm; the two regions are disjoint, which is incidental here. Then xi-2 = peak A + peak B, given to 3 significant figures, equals 32.4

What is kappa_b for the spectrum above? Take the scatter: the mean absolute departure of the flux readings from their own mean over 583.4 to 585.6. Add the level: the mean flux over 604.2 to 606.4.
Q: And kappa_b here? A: 14.8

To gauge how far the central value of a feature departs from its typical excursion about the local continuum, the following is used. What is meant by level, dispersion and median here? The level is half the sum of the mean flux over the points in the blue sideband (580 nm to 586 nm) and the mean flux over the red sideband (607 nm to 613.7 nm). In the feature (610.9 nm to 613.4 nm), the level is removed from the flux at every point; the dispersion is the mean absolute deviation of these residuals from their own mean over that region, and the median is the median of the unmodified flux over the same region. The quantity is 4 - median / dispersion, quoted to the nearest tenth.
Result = -13.4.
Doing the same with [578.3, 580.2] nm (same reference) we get -22.6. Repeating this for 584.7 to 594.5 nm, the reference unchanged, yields -7.4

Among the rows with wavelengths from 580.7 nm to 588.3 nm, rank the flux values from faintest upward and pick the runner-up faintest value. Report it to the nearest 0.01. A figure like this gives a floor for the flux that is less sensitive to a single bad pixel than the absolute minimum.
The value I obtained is 12.24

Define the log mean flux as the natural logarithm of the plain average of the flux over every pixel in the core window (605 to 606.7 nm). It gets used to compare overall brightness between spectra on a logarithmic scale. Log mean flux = 2.67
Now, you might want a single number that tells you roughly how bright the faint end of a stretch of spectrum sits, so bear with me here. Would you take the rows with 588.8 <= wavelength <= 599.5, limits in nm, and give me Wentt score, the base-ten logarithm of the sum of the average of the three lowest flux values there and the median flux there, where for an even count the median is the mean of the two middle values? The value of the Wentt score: 1.38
